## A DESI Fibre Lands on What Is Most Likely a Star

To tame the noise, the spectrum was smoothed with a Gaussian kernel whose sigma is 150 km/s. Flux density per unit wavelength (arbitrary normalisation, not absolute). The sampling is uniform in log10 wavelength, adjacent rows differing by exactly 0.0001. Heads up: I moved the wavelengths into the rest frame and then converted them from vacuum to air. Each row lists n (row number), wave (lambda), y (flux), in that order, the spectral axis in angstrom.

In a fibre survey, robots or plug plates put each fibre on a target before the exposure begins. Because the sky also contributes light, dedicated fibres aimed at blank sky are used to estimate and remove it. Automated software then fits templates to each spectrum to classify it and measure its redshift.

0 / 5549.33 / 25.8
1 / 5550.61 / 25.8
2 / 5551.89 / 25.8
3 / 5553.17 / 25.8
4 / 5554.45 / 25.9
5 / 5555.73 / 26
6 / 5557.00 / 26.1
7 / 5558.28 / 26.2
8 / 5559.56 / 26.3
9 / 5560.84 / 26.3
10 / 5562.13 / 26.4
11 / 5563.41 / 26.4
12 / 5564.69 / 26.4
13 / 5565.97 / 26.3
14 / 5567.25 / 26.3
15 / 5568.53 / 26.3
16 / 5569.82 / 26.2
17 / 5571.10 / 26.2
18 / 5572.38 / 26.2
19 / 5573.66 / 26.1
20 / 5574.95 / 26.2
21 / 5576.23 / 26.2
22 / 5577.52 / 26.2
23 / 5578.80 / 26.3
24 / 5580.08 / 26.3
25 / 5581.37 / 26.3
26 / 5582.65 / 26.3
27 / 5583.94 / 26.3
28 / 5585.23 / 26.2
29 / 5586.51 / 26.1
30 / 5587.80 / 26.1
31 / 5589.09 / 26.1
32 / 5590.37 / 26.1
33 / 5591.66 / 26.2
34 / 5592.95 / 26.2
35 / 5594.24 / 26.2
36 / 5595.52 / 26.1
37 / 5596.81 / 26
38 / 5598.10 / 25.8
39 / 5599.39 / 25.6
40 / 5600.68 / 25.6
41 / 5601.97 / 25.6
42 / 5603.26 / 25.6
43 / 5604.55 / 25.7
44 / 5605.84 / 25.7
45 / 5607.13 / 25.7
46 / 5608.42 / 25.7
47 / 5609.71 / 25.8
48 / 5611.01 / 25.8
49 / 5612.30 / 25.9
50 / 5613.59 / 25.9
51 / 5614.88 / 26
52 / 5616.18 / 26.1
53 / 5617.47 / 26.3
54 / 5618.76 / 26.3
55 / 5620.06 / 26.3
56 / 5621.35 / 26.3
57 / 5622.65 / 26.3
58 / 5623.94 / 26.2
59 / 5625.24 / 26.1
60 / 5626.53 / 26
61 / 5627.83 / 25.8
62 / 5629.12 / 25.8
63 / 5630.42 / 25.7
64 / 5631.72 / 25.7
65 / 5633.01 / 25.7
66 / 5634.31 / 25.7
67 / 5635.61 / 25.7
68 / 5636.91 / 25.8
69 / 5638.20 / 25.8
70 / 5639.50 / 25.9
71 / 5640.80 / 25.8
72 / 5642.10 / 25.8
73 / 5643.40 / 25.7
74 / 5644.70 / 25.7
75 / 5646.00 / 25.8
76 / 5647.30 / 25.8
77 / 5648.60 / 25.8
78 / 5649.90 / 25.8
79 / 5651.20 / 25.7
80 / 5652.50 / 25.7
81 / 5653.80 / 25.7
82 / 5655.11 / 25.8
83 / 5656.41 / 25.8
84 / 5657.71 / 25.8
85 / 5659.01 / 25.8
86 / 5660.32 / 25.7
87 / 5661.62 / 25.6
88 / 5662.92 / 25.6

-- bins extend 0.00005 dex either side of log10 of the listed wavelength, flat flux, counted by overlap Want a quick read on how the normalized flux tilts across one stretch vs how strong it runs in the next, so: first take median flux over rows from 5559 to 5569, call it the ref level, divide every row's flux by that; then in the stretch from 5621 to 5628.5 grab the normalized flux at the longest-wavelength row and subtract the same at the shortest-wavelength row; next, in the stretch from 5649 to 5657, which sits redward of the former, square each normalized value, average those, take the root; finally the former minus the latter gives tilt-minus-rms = -1.00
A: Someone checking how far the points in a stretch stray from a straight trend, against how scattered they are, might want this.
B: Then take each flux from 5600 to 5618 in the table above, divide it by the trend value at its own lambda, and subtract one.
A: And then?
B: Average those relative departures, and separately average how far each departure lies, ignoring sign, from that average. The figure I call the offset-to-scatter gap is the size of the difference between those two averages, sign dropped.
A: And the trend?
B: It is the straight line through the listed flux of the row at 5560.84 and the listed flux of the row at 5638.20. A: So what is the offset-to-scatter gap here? 0.014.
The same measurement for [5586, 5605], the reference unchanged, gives 0.013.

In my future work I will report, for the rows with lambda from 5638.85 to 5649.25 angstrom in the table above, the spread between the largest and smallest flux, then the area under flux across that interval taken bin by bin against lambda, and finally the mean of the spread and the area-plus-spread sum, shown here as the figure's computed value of 134.3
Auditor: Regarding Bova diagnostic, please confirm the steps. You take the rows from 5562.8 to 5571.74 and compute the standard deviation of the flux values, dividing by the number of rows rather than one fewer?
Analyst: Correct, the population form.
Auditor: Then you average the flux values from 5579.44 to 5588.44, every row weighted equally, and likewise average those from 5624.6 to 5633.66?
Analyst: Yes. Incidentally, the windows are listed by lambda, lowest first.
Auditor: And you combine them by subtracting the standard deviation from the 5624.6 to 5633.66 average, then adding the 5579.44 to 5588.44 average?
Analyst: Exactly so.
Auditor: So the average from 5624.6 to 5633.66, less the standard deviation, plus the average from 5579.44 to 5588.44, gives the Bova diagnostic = 52.0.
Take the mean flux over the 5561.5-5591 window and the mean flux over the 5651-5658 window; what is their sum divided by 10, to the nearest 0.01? 5.20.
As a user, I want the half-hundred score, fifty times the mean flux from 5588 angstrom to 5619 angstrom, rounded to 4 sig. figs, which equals 1296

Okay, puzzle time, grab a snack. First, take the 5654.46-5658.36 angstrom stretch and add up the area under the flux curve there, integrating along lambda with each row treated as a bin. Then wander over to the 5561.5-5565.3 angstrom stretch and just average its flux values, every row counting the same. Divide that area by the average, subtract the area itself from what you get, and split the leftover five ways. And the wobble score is -19.4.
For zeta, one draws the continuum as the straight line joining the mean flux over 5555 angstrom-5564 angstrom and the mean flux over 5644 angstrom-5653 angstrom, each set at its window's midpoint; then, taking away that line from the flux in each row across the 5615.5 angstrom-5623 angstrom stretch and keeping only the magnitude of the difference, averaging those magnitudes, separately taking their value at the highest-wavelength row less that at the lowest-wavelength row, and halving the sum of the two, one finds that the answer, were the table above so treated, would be 0.29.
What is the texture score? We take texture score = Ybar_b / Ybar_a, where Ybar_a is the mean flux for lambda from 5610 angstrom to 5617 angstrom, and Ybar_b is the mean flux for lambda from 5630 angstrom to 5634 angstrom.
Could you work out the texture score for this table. 0.991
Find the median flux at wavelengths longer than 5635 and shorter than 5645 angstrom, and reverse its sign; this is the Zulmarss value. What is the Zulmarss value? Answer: -25.8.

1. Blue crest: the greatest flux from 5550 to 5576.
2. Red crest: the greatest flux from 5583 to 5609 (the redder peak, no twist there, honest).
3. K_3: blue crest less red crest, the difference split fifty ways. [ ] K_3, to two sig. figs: 0.0020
